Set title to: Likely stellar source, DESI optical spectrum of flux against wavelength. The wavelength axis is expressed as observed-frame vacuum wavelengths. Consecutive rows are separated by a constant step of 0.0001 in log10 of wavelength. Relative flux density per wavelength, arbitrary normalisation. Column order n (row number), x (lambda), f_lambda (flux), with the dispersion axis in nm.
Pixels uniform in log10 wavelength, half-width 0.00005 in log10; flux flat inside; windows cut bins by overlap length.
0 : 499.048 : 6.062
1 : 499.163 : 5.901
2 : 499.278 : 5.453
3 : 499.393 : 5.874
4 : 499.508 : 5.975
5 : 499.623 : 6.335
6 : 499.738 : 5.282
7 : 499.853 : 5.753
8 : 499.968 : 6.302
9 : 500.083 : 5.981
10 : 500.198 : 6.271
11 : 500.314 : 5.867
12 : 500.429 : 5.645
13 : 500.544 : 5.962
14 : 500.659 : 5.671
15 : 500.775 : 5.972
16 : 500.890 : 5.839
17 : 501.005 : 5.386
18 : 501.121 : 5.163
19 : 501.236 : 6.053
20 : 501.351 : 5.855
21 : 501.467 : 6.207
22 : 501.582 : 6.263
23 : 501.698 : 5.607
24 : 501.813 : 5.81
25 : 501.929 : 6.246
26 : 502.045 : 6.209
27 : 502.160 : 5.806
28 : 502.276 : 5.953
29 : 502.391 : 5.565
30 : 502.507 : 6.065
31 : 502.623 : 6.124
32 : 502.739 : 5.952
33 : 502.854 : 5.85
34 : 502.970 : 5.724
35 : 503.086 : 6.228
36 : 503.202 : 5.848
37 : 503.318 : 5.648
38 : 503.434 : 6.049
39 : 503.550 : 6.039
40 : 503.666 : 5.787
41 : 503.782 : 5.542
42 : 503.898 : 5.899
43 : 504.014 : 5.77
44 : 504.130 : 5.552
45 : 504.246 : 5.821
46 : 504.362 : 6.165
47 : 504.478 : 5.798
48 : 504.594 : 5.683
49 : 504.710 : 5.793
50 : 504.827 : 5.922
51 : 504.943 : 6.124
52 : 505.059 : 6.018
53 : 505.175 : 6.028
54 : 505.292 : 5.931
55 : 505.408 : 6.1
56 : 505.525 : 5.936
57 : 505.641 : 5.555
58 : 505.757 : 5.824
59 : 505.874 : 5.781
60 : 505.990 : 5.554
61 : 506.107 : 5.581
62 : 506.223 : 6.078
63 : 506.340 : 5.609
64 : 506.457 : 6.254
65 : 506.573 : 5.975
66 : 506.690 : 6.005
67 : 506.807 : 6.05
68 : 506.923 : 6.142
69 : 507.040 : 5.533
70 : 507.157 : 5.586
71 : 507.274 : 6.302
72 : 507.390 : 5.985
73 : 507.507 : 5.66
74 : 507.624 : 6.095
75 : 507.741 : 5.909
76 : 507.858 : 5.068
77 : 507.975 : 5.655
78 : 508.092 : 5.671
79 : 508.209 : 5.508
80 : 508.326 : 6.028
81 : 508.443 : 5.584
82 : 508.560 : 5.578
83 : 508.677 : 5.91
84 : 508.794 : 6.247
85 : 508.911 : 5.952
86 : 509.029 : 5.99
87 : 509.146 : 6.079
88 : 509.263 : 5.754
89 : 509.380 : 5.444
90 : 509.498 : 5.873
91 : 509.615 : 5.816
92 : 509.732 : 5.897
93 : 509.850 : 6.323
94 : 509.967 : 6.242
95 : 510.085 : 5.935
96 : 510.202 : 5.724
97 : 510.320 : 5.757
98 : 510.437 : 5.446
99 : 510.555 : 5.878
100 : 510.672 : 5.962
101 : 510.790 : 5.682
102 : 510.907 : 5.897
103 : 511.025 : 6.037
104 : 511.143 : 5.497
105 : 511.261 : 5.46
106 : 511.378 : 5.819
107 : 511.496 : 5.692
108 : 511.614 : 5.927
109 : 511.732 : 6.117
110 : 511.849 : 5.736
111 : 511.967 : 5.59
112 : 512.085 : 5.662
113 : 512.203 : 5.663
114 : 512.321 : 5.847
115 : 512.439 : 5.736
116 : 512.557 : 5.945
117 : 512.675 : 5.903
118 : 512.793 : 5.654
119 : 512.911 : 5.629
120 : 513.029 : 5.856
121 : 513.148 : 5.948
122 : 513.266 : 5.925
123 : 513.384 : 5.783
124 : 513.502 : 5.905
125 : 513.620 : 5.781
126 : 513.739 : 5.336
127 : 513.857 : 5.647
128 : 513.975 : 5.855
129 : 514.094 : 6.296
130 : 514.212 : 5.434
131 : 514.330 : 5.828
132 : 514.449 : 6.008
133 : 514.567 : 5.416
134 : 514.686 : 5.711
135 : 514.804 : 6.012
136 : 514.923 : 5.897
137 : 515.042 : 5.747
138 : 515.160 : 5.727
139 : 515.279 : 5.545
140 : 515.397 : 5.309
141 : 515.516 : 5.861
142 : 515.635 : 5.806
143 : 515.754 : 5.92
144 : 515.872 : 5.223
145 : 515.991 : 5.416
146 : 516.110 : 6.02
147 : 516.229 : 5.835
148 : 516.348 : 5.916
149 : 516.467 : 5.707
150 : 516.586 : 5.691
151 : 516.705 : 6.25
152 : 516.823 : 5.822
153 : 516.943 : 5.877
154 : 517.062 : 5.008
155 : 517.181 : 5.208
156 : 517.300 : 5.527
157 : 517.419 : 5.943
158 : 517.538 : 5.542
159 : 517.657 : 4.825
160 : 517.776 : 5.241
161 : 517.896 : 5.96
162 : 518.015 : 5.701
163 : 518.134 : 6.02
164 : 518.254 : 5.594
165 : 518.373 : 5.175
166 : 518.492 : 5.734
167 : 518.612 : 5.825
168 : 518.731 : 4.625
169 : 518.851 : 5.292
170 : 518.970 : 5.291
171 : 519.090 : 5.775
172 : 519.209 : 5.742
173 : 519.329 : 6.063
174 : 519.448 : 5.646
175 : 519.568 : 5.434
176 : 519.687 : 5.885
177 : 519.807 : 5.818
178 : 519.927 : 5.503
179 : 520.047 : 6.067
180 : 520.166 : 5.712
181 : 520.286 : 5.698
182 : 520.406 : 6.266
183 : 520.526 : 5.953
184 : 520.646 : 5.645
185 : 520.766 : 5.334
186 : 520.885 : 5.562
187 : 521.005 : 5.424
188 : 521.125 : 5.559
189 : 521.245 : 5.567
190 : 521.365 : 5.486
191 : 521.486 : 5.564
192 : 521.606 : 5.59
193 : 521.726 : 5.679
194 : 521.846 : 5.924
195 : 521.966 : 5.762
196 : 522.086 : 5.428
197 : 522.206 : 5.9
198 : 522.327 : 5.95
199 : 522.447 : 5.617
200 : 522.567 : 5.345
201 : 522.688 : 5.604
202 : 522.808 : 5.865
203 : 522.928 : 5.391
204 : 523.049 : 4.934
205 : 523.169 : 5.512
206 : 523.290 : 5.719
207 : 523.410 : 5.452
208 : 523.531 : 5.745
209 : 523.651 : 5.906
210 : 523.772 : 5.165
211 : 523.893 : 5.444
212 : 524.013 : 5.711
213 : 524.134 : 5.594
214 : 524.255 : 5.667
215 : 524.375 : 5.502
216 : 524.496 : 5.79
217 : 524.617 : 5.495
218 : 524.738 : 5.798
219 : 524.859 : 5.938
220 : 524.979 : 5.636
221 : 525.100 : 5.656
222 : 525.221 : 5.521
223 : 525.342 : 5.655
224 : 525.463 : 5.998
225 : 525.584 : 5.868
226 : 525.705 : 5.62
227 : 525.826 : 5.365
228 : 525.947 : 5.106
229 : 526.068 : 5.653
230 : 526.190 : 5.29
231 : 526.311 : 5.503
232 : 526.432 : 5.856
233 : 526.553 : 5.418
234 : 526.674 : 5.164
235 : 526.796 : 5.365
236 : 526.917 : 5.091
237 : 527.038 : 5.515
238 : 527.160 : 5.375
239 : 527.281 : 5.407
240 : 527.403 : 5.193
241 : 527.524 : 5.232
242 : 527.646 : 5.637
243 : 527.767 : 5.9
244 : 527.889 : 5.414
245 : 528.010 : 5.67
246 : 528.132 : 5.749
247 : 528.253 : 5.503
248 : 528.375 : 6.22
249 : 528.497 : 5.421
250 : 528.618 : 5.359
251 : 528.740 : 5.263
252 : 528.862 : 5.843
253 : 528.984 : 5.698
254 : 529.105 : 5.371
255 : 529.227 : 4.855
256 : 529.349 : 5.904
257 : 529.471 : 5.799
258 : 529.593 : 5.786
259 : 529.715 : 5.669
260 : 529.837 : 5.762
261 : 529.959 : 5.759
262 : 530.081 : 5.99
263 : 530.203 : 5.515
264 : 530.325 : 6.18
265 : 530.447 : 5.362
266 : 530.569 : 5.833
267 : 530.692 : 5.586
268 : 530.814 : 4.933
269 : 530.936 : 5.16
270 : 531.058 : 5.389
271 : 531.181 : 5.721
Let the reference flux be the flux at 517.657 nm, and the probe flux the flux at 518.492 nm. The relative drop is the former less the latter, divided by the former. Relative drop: -0.19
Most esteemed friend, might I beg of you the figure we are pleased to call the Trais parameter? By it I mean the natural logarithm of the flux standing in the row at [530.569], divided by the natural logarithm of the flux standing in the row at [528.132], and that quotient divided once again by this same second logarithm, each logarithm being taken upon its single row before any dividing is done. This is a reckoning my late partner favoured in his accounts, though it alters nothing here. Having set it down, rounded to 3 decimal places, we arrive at 0.576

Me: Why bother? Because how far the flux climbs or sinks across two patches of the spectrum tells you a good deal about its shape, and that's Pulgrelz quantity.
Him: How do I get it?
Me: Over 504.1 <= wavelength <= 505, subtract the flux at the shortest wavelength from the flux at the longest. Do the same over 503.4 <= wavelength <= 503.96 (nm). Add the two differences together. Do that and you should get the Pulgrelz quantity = 0.4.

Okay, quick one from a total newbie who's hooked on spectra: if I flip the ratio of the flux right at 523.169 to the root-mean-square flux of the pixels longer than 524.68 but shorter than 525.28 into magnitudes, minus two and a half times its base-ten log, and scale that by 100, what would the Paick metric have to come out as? 4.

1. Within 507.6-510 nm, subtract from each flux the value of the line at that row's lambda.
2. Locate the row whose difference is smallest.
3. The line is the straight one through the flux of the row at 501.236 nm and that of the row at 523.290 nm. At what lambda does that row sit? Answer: 507.858 nm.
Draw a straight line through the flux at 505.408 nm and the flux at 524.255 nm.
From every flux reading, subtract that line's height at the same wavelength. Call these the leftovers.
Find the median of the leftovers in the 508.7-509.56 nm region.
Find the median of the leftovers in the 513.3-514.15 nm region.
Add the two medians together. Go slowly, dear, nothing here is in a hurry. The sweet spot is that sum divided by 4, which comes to -0.049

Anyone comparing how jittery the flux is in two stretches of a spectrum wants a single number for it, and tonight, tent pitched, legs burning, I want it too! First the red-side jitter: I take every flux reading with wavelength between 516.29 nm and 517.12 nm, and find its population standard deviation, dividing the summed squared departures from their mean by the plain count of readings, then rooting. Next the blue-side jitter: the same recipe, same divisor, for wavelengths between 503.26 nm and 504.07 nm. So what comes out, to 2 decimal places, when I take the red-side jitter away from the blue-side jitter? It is -0.17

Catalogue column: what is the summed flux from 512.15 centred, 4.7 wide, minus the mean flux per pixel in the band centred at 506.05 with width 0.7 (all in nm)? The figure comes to 227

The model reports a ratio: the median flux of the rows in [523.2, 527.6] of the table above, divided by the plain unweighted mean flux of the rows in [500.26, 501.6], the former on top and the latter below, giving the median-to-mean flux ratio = 0.95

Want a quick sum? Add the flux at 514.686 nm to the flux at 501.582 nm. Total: 12.0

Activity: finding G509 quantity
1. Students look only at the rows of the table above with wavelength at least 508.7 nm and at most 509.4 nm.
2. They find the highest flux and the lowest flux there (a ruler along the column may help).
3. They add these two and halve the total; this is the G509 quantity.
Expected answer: 5.85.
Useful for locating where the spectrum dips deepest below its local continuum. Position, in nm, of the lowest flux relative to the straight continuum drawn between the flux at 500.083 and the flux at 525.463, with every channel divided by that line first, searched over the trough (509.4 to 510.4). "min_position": 510.202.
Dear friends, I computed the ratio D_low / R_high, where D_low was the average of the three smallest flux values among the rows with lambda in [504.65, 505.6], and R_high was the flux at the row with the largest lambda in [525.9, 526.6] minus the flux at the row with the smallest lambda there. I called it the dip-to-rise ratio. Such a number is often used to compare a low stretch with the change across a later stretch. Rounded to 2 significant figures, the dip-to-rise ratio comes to 19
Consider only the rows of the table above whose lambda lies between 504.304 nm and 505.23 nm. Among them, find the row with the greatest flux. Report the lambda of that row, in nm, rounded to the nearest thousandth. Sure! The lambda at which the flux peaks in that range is 504.362 nm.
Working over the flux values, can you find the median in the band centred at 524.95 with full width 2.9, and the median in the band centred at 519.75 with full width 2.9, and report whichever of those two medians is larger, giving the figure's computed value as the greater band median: 5.67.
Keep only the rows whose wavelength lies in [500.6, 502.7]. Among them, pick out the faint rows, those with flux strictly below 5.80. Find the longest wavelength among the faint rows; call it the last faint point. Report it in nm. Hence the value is 502.391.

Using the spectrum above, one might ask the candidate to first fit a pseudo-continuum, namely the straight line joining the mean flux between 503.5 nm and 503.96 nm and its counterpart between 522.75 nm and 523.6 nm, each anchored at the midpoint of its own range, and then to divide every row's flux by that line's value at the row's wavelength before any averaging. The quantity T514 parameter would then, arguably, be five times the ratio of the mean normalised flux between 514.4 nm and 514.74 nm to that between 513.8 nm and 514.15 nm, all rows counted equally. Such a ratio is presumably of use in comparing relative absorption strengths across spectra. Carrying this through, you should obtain 4.82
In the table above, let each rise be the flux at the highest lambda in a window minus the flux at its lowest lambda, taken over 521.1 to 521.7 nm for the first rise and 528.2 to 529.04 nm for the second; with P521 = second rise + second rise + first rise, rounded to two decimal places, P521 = 0.42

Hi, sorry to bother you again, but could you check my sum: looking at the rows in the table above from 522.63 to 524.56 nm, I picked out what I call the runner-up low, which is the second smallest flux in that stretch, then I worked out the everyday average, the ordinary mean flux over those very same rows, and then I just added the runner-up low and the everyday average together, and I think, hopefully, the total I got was 10.7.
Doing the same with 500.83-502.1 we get 11.3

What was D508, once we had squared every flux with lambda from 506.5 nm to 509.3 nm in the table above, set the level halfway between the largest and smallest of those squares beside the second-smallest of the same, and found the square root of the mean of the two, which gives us 5.61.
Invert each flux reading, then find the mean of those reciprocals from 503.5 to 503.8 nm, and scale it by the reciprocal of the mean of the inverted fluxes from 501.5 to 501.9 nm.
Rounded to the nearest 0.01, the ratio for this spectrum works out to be 1.02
